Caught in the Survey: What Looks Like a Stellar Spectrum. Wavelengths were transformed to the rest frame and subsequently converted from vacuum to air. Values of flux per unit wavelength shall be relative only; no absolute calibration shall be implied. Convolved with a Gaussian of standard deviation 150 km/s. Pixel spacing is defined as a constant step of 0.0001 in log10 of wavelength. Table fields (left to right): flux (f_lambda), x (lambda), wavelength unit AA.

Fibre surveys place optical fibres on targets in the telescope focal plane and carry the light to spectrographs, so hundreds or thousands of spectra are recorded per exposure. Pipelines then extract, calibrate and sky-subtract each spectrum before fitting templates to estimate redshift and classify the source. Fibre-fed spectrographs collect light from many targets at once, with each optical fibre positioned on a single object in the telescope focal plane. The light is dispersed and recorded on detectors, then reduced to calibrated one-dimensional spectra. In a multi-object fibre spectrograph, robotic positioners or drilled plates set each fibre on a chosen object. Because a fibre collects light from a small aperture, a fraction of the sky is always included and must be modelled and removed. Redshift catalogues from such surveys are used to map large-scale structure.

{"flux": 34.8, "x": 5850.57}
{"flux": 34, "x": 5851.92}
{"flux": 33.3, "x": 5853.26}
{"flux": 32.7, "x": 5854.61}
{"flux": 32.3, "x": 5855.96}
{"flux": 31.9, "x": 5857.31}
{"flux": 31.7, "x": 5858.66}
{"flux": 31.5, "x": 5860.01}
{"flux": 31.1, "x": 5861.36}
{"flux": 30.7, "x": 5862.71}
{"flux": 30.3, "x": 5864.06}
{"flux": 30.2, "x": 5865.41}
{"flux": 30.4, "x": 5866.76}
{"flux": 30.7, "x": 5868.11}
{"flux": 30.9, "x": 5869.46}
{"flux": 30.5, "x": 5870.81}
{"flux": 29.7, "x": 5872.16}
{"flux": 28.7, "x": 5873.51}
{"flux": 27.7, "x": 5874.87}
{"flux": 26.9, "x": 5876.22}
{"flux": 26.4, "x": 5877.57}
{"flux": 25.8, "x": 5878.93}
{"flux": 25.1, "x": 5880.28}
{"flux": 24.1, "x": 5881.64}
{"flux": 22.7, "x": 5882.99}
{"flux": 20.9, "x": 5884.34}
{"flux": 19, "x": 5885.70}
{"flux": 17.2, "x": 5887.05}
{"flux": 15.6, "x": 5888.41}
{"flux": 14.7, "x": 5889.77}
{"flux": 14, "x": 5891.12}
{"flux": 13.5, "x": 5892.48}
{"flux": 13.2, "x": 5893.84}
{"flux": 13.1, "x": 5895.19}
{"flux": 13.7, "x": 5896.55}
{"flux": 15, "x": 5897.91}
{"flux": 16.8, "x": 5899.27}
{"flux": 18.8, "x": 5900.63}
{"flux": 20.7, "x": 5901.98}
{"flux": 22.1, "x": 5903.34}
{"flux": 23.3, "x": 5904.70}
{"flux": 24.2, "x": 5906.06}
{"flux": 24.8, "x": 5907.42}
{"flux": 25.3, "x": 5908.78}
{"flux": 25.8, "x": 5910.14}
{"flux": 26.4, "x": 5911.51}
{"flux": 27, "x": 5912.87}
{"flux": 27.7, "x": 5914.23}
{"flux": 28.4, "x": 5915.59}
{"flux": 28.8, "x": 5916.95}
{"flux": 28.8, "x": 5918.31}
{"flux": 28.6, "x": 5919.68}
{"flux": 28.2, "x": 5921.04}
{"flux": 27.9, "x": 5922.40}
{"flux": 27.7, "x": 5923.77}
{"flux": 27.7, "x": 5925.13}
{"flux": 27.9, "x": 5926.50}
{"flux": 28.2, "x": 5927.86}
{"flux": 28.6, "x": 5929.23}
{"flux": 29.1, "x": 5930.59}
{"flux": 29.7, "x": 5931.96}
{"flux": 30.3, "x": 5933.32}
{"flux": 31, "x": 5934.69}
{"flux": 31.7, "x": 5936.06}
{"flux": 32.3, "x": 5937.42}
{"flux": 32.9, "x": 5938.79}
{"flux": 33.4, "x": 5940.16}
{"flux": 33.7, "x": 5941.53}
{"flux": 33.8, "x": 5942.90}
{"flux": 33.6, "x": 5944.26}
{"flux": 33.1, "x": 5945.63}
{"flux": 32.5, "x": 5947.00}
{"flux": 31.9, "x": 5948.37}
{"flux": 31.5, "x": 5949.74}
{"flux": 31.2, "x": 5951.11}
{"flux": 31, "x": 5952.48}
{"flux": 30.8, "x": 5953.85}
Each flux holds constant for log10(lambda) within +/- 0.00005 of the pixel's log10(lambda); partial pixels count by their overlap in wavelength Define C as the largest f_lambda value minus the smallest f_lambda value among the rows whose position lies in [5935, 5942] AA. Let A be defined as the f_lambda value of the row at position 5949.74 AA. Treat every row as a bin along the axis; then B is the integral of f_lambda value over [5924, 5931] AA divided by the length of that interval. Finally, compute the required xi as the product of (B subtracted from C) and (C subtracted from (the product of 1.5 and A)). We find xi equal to -1188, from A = 31.5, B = 28.2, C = 2.0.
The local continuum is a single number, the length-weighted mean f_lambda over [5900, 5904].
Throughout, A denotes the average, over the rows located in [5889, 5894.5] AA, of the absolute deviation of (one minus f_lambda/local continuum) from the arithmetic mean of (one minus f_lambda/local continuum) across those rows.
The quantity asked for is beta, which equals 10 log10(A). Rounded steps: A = 0.024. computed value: -16.1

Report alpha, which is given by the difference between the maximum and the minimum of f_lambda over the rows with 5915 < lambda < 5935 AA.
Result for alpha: 3.3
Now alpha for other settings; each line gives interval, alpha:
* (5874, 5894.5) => 14.5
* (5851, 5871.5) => 3.8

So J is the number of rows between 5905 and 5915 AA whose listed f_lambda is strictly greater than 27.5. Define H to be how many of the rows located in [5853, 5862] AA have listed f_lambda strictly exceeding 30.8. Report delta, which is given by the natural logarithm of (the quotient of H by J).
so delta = 1.9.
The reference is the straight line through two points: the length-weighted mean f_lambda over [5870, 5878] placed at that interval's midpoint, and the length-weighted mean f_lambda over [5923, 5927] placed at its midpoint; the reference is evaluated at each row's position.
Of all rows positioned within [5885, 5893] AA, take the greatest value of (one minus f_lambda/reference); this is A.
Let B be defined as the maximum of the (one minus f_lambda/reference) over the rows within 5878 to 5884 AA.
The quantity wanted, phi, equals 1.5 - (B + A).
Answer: 0.78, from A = 0.5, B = 0.20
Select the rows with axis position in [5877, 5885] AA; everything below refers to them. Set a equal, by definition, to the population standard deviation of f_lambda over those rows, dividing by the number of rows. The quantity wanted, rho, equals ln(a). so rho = 0.63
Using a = 1.89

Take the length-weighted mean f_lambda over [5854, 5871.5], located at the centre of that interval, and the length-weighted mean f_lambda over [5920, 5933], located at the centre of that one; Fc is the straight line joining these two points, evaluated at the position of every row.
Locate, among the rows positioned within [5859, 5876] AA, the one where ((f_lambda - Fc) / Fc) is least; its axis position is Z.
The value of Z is 5874.87 AA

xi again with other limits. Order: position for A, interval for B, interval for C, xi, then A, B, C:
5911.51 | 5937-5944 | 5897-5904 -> -851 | 26.4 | 33.3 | 7.1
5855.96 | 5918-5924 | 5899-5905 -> -911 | 32.3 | 28.2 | 6.5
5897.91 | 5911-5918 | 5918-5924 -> -571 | 15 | 27.8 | 1.1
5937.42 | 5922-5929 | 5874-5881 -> -1160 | 32.3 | 27.9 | 2.6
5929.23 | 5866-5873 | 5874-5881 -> -1122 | 28.6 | 30.4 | 2.6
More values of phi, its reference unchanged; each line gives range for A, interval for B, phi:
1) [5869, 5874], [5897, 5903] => 1.04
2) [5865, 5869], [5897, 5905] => 1.09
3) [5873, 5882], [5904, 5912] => 1.18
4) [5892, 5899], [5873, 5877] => 0.91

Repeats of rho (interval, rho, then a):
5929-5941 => 0.47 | 1.60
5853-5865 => -0.10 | 0.90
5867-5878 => 0.51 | 1.66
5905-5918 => 0.42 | 1.52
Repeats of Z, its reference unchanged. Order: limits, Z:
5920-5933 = 5923.77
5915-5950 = 5923.77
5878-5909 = 5895.19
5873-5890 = 5889.77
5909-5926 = 5910.14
